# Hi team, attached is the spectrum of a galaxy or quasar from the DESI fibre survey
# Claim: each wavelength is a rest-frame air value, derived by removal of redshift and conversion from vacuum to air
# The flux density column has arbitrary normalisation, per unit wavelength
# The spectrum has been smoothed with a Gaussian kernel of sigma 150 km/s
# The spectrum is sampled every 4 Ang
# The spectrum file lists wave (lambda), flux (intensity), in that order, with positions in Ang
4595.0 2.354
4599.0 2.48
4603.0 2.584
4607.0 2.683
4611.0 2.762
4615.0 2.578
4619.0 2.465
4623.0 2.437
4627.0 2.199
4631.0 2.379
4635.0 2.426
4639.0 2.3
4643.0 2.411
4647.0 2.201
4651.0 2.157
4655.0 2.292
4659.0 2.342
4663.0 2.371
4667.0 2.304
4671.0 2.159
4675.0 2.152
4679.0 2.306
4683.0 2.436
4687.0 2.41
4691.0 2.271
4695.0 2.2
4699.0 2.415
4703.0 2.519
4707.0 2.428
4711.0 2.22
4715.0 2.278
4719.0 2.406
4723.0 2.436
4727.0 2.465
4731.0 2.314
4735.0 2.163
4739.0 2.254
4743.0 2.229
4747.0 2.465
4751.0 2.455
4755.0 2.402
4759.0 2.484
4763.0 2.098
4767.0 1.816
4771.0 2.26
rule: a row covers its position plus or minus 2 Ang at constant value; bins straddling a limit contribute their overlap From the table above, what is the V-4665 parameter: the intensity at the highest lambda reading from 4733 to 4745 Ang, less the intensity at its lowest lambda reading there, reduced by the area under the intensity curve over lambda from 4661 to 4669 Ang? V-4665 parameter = -19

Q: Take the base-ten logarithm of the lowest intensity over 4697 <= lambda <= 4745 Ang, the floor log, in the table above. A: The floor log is 0.3351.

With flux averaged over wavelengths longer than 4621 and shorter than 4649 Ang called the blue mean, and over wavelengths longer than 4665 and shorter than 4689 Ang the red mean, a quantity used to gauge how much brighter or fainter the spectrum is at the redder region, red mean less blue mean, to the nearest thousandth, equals -0.042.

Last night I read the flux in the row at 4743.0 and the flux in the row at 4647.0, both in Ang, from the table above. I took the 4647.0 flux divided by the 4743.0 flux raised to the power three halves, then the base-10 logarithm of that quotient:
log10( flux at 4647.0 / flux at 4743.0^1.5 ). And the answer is -0.18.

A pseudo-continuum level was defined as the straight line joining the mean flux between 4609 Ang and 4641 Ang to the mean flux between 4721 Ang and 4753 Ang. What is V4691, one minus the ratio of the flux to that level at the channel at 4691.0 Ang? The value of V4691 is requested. 0.05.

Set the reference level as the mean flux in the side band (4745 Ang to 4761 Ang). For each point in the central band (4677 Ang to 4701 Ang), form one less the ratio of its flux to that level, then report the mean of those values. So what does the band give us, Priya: 0.046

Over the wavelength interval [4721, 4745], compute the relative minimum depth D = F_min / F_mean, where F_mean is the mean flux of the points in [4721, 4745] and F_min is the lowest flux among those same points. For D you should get 0.936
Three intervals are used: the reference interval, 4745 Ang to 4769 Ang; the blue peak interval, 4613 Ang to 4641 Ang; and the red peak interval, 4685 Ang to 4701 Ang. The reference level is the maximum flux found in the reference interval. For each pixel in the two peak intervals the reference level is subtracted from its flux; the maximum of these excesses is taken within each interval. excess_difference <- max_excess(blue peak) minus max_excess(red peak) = 0.16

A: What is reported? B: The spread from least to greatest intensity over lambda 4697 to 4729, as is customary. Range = 0.30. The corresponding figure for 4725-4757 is 0.30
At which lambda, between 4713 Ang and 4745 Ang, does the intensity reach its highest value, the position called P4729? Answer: 4727.0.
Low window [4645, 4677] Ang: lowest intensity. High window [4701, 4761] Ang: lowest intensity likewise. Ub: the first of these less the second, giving -0.01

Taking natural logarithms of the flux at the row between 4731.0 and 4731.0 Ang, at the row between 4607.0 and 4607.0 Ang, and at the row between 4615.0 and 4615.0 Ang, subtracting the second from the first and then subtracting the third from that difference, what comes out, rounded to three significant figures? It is -1.09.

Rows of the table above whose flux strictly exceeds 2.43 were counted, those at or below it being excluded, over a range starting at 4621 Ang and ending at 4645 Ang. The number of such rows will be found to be 1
